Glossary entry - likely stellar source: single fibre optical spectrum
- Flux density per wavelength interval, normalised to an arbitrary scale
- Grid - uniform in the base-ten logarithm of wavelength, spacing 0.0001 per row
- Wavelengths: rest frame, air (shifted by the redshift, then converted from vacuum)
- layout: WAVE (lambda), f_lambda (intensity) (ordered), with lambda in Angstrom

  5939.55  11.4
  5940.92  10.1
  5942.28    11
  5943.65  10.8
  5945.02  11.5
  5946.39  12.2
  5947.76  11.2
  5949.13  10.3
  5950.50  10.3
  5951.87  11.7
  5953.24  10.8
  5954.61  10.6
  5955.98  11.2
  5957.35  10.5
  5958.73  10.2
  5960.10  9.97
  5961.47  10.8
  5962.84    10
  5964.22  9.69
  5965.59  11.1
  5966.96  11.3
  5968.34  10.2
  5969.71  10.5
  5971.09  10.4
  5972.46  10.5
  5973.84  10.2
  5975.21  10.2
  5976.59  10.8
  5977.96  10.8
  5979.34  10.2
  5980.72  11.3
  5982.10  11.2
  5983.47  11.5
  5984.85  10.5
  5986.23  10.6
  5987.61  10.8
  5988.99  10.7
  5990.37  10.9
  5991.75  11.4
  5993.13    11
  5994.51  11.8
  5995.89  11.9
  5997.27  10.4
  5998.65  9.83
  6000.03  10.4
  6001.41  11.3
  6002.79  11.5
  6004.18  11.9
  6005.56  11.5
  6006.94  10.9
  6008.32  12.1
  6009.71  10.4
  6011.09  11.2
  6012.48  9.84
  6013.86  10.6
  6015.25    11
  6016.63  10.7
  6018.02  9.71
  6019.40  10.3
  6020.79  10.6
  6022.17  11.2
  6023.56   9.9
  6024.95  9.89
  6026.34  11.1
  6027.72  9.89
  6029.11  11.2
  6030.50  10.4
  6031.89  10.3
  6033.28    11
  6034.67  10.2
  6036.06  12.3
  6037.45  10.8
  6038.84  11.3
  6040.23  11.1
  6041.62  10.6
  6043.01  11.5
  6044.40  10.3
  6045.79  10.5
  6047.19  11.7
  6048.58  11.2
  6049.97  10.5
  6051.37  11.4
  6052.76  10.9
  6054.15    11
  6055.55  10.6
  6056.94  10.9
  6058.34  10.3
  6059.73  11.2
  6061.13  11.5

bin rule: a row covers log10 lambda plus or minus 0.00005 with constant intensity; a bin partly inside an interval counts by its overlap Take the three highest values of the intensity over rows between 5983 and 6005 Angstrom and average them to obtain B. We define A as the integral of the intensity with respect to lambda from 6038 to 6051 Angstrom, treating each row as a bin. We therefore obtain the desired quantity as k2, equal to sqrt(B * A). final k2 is 41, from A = 143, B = 11.9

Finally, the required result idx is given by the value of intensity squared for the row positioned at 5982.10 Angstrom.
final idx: 125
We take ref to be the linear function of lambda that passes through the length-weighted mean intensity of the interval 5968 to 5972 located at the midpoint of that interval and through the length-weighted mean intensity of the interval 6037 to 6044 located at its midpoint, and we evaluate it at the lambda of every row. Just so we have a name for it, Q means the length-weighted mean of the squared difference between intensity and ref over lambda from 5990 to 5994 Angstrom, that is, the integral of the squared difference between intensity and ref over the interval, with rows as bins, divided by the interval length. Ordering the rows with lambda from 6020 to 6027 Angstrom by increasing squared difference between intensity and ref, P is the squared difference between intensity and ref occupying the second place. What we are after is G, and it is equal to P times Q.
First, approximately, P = 0.070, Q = 0.4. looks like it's 0.025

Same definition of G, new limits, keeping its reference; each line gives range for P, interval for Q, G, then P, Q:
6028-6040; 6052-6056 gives 0.006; 0.047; 0.1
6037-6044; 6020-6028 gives 0.024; 0.047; 0.5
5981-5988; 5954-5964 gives 0.001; 0.003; 0.2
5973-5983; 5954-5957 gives 0.028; 0.061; 0.4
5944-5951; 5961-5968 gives 0.004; 0.008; 0.4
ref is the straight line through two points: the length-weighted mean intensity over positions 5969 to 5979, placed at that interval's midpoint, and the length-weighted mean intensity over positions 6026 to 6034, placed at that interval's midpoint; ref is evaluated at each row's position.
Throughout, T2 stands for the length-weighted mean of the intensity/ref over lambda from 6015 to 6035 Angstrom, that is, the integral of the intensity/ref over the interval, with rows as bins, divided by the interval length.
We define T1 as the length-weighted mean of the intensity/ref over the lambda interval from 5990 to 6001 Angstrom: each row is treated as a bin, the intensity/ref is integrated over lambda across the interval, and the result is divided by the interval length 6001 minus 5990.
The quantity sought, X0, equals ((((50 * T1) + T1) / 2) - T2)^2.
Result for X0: 653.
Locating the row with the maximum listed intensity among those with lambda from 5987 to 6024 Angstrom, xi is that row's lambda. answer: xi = 6008.32 Angstrom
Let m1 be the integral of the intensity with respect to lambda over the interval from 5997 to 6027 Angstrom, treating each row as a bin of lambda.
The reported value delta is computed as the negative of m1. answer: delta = -322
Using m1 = 322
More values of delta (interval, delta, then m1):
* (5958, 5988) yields -317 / 317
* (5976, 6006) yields -330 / 330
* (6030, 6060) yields -327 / 327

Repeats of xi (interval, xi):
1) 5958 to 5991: 5983.47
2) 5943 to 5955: 5946.39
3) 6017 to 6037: 6036.06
